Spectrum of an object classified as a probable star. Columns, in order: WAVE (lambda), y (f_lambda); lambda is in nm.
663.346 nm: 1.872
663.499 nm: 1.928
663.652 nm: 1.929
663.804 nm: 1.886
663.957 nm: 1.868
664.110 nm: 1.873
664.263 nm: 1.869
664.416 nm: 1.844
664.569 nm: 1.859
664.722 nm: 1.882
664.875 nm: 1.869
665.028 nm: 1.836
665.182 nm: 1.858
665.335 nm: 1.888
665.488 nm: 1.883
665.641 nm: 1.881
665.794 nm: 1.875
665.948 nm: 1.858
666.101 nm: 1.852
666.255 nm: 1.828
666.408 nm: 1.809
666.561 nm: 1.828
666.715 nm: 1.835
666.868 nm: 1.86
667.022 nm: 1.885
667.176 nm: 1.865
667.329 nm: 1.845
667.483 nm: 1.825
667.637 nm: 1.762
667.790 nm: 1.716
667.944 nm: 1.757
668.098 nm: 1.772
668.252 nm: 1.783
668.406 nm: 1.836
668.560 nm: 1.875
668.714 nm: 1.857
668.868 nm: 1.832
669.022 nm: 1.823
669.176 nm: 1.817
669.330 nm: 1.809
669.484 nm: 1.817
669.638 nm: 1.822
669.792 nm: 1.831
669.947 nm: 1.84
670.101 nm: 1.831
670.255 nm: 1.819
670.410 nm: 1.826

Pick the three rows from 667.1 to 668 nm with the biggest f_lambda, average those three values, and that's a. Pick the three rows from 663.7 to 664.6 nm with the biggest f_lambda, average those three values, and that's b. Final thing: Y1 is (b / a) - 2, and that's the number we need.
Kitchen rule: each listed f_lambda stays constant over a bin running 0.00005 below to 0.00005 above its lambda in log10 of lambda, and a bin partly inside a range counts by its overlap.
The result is -0.98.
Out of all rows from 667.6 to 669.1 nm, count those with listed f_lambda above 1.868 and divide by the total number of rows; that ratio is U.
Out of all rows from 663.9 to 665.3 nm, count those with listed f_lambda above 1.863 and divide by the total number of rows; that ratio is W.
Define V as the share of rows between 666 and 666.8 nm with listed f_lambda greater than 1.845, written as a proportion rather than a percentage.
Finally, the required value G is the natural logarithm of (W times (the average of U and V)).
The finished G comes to -2.5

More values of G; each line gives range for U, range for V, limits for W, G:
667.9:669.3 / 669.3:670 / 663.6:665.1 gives -3.2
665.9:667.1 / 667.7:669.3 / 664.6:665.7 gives -2.2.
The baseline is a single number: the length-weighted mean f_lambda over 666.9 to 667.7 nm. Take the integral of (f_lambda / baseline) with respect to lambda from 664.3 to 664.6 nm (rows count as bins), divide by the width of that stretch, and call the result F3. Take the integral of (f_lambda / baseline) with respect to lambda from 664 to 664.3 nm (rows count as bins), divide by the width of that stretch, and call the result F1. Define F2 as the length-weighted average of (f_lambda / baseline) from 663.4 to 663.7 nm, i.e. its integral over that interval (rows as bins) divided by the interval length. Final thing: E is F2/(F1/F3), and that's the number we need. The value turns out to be 1.036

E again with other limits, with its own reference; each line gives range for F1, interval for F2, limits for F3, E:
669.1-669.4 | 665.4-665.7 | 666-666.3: 1.042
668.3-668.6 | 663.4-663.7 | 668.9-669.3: 1.032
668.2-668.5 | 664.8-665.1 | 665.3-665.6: 1.050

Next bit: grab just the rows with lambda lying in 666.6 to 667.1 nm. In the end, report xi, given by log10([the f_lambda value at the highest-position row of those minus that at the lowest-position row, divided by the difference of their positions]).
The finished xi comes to -0.8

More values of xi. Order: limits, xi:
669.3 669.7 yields -1.4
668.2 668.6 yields -0.5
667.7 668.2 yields -0.7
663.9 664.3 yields -2.5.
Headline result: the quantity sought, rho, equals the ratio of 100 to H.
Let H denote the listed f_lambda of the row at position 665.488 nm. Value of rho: 53.1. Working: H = 1.883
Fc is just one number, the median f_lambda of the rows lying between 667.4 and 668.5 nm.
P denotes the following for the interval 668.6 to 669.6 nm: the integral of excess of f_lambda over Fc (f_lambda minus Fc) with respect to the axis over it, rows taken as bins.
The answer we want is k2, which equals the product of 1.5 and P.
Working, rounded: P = 0.06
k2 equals 0.08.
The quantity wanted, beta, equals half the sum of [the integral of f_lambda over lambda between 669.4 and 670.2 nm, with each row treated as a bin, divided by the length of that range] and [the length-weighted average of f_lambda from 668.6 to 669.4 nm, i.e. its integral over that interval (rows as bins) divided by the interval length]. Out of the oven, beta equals 1.83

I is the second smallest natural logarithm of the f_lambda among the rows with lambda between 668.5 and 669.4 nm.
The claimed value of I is 0.597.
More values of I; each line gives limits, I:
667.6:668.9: 0.564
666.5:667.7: 0.602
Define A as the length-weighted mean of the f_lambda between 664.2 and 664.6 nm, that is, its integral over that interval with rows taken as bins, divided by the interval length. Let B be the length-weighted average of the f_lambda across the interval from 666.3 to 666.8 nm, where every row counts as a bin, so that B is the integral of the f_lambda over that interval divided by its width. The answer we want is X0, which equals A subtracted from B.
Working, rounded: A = 1.86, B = 1.83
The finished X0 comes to -0.03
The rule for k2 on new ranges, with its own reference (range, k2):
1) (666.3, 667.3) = 0.11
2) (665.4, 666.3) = 0.12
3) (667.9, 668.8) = 0.06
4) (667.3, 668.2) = 0.01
